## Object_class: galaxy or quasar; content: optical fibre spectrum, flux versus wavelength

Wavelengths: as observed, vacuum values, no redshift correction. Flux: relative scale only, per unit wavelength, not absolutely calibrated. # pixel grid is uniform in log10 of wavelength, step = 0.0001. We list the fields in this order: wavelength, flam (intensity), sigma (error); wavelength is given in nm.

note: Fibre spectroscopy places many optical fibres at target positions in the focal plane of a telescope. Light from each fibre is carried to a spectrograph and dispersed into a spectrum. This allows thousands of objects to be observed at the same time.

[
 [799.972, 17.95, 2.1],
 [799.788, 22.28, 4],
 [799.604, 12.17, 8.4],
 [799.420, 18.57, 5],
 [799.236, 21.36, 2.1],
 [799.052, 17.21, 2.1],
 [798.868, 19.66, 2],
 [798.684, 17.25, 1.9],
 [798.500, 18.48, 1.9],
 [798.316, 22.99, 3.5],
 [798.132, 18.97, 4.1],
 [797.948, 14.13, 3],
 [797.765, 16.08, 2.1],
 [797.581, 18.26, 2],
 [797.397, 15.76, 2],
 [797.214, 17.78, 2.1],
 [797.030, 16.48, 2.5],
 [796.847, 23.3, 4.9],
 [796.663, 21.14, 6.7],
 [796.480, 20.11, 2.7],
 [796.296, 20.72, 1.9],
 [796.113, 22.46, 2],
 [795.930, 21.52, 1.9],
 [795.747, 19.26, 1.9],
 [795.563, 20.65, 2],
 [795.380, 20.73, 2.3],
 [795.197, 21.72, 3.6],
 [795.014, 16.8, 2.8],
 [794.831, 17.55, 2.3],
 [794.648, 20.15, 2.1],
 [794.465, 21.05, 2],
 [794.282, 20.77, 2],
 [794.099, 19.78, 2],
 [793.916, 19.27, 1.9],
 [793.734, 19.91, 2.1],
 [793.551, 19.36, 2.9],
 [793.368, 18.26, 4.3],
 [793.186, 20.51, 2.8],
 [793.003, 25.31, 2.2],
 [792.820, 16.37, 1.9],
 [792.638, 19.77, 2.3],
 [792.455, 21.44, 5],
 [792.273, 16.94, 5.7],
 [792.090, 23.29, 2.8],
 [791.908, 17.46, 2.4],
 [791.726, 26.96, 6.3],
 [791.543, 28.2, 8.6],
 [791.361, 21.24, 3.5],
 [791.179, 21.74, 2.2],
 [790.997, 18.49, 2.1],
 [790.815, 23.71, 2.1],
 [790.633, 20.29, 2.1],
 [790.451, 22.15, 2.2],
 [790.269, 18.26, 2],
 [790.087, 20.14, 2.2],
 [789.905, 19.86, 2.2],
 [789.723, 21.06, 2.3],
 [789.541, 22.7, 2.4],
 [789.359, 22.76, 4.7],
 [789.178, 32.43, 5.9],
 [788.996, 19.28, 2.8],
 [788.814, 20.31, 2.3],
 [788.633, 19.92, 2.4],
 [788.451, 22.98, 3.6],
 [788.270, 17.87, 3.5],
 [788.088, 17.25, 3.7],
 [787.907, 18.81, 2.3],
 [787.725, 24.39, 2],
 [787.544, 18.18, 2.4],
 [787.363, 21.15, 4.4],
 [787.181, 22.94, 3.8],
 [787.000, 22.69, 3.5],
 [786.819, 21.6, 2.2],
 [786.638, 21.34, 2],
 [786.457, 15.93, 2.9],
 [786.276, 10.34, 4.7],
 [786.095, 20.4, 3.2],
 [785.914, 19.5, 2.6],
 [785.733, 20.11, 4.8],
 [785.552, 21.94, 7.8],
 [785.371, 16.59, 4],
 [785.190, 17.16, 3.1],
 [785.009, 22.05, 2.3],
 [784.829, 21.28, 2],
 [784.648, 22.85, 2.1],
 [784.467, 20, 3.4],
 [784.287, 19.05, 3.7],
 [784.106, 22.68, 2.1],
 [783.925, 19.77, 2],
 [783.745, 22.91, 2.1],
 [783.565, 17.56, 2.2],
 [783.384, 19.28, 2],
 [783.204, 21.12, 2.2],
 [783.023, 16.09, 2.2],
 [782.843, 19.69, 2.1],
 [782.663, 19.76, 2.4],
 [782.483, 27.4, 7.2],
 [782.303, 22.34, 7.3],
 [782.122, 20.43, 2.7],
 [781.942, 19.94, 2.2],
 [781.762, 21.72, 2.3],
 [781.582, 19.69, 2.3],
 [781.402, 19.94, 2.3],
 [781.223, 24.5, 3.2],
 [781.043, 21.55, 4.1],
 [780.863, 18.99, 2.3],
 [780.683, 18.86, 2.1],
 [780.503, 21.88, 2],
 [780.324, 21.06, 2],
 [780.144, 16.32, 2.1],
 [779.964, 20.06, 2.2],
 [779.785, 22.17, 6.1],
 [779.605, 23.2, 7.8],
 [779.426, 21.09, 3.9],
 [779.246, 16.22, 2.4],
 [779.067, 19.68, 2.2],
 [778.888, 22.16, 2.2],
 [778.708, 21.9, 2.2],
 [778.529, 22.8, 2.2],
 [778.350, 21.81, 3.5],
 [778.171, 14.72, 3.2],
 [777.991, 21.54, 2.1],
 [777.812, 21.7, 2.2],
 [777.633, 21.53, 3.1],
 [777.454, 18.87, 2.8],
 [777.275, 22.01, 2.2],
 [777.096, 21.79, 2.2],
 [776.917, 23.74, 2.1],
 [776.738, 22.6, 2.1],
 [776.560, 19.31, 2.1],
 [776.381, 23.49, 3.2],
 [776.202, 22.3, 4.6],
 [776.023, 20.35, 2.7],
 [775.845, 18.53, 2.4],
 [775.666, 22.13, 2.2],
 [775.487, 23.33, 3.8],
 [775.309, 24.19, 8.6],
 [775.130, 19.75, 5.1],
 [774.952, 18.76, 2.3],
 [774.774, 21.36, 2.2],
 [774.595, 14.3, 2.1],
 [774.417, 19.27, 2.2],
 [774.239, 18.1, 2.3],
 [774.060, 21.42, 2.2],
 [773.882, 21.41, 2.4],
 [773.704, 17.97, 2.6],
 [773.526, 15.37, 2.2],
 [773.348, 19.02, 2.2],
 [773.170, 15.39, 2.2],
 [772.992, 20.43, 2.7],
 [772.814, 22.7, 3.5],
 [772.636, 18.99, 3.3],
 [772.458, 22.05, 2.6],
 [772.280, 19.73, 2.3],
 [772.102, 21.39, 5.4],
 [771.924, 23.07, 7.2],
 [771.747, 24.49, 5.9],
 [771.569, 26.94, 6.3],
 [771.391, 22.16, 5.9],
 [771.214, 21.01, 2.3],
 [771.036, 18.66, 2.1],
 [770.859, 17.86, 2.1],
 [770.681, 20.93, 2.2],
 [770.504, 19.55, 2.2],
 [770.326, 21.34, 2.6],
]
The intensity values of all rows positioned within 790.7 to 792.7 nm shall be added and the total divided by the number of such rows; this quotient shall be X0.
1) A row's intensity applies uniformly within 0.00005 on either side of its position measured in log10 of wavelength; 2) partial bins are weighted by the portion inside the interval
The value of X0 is 21.7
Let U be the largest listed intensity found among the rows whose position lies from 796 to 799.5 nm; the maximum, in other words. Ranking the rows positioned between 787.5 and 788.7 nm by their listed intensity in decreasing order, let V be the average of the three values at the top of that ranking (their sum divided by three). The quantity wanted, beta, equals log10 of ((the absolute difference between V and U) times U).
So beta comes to 1.3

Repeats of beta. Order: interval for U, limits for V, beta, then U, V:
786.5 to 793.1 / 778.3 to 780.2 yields 2.5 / 32.43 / 22.7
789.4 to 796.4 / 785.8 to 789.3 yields 1.7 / 28.2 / 26.6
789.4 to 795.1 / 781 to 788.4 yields 1.9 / 28.2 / 25.4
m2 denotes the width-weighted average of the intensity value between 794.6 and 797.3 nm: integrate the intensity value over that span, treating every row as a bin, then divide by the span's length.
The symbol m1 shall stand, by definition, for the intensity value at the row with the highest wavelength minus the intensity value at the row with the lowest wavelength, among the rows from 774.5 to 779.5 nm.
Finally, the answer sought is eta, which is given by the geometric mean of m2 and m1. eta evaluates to 12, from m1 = 6.8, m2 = 20.0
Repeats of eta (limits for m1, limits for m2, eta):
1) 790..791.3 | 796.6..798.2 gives 5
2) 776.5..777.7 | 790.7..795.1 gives 7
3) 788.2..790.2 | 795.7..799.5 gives 7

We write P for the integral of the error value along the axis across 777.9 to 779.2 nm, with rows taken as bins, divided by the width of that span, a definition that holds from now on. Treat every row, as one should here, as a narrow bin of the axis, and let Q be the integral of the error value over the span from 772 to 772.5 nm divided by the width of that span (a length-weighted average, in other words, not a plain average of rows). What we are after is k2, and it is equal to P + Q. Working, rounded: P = 2.5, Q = 3.6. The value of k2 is 6.1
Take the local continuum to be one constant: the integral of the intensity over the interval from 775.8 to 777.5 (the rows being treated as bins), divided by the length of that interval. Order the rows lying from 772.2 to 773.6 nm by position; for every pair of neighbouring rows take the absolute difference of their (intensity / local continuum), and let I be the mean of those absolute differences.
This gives 0.16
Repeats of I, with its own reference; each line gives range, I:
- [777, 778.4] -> 0.13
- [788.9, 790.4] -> 0.19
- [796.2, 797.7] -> 0.11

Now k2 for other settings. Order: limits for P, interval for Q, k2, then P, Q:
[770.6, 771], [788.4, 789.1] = 4.9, 2.1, 2.8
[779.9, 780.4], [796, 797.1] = 5.5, 2.1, 3.4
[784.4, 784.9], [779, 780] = 6.7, 2.5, 4.2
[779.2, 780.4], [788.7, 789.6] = 7.5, 3.9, 3.6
